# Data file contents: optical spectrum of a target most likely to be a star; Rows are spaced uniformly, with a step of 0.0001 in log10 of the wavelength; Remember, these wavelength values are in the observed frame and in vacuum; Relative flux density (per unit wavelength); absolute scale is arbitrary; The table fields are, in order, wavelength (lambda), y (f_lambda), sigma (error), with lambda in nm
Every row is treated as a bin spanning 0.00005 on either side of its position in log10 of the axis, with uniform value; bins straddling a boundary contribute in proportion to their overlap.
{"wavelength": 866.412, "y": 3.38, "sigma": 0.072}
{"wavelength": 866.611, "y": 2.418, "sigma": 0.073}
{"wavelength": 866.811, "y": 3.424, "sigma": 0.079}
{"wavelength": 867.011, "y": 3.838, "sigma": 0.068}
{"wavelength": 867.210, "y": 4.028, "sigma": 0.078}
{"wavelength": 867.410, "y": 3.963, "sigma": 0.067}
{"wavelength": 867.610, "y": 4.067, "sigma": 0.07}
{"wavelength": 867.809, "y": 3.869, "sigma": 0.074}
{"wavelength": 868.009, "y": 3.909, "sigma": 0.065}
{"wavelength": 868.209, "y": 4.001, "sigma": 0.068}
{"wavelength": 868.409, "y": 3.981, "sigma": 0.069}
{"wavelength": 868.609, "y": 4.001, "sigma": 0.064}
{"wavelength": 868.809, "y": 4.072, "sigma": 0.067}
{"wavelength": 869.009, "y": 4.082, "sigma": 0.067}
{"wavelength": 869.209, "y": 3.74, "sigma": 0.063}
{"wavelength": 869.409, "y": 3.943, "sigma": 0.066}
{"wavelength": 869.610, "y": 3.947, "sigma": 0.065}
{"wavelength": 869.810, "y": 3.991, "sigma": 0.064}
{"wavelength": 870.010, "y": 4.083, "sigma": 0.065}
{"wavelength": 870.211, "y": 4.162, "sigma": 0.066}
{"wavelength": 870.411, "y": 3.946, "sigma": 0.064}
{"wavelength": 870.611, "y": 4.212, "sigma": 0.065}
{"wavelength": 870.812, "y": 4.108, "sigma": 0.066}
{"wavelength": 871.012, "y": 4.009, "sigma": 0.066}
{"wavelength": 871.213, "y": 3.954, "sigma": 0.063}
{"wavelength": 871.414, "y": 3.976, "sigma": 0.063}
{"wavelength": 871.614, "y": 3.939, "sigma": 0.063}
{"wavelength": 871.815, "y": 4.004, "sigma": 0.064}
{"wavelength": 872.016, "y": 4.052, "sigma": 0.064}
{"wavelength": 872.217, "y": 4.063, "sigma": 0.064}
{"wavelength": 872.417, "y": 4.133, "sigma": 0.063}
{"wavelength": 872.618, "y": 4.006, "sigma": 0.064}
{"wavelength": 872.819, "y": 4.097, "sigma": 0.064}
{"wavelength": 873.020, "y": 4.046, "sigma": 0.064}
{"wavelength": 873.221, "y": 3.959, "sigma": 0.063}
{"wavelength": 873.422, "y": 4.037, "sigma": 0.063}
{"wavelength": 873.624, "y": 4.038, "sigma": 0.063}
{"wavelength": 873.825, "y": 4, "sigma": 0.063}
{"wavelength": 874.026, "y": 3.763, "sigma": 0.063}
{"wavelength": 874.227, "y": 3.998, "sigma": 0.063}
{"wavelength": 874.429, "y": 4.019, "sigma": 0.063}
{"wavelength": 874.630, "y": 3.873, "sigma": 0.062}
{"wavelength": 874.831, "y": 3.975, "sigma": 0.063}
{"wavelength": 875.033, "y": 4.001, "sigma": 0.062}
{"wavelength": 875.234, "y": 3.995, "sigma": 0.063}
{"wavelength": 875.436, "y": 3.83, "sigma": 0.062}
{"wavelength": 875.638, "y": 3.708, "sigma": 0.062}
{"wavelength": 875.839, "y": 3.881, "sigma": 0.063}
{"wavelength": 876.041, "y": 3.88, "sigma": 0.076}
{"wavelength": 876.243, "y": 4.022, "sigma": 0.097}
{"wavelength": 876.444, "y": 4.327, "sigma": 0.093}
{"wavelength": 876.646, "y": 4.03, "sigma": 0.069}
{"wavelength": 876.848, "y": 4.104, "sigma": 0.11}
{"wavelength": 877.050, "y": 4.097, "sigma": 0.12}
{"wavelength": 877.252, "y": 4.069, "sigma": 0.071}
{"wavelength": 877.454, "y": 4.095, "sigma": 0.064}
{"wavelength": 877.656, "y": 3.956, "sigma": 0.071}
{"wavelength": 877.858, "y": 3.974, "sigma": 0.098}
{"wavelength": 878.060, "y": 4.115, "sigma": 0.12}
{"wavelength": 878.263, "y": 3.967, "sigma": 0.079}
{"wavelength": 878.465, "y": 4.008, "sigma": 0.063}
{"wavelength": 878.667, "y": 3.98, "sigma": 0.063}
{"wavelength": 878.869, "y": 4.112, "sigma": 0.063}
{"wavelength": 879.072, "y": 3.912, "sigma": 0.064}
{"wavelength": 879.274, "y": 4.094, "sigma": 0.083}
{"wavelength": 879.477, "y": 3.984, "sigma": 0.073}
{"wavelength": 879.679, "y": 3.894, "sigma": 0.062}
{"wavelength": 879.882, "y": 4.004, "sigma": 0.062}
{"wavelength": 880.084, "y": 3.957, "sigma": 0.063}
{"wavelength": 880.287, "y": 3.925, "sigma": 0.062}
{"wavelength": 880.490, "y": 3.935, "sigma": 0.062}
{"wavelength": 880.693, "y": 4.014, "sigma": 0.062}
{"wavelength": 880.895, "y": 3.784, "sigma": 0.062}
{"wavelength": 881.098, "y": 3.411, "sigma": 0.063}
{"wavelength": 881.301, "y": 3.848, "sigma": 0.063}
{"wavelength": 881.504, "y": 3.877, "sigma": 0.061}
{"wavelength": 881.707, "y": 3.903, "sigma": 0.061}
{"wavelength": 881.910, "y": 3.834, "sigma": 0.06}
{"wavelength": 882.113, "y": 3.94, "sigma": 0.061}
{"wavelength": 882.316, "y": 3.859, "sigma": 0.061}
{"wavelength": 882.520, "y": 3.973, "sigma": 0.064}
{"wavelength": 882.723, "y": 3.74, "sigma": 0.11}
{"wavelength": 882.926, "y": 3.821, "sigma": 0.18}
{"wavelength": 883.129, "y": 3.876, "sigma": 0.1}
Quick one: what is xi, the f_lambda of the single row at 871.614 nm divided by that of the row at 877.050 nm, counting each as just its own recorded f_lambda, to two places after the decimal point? 0.96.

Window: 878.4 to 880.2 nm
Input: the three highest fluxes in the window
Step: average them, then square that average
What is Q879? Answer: 16.6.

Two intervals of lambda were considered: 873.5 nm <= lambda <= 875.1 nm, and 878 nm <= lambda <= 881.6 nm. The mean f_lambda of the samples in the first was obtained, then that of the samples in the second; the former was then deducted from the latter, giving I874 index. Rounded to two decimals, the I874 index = -0.02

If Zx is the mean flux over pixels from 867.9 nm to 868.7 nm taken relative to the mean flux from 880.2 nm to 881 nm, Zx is 1.01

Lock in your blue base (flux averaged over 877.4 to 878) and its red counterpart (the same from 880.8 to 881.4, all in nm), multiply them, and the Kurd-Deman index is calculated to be 14.8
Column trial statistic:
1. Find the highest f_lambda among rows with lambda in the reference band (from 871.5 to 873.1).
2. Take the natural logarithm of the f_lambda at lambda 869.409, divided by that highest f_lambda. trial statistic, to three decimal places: -0.047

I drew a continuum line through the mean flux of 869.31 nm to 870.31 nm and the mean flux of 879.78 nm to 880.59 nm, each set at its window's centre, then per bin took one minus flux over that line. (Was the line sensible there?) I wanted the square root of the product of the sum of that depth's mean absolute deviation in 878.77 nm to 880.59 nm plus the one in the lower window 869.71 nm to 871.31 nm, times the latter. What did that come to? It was 0.027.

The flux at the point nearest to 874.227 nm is 3.998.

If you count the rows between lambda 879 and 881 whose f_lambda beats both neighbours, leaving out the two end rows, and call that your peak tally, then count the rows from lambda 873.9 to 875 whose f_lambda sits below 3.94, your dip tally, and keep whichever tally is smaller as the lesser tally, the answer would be 2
